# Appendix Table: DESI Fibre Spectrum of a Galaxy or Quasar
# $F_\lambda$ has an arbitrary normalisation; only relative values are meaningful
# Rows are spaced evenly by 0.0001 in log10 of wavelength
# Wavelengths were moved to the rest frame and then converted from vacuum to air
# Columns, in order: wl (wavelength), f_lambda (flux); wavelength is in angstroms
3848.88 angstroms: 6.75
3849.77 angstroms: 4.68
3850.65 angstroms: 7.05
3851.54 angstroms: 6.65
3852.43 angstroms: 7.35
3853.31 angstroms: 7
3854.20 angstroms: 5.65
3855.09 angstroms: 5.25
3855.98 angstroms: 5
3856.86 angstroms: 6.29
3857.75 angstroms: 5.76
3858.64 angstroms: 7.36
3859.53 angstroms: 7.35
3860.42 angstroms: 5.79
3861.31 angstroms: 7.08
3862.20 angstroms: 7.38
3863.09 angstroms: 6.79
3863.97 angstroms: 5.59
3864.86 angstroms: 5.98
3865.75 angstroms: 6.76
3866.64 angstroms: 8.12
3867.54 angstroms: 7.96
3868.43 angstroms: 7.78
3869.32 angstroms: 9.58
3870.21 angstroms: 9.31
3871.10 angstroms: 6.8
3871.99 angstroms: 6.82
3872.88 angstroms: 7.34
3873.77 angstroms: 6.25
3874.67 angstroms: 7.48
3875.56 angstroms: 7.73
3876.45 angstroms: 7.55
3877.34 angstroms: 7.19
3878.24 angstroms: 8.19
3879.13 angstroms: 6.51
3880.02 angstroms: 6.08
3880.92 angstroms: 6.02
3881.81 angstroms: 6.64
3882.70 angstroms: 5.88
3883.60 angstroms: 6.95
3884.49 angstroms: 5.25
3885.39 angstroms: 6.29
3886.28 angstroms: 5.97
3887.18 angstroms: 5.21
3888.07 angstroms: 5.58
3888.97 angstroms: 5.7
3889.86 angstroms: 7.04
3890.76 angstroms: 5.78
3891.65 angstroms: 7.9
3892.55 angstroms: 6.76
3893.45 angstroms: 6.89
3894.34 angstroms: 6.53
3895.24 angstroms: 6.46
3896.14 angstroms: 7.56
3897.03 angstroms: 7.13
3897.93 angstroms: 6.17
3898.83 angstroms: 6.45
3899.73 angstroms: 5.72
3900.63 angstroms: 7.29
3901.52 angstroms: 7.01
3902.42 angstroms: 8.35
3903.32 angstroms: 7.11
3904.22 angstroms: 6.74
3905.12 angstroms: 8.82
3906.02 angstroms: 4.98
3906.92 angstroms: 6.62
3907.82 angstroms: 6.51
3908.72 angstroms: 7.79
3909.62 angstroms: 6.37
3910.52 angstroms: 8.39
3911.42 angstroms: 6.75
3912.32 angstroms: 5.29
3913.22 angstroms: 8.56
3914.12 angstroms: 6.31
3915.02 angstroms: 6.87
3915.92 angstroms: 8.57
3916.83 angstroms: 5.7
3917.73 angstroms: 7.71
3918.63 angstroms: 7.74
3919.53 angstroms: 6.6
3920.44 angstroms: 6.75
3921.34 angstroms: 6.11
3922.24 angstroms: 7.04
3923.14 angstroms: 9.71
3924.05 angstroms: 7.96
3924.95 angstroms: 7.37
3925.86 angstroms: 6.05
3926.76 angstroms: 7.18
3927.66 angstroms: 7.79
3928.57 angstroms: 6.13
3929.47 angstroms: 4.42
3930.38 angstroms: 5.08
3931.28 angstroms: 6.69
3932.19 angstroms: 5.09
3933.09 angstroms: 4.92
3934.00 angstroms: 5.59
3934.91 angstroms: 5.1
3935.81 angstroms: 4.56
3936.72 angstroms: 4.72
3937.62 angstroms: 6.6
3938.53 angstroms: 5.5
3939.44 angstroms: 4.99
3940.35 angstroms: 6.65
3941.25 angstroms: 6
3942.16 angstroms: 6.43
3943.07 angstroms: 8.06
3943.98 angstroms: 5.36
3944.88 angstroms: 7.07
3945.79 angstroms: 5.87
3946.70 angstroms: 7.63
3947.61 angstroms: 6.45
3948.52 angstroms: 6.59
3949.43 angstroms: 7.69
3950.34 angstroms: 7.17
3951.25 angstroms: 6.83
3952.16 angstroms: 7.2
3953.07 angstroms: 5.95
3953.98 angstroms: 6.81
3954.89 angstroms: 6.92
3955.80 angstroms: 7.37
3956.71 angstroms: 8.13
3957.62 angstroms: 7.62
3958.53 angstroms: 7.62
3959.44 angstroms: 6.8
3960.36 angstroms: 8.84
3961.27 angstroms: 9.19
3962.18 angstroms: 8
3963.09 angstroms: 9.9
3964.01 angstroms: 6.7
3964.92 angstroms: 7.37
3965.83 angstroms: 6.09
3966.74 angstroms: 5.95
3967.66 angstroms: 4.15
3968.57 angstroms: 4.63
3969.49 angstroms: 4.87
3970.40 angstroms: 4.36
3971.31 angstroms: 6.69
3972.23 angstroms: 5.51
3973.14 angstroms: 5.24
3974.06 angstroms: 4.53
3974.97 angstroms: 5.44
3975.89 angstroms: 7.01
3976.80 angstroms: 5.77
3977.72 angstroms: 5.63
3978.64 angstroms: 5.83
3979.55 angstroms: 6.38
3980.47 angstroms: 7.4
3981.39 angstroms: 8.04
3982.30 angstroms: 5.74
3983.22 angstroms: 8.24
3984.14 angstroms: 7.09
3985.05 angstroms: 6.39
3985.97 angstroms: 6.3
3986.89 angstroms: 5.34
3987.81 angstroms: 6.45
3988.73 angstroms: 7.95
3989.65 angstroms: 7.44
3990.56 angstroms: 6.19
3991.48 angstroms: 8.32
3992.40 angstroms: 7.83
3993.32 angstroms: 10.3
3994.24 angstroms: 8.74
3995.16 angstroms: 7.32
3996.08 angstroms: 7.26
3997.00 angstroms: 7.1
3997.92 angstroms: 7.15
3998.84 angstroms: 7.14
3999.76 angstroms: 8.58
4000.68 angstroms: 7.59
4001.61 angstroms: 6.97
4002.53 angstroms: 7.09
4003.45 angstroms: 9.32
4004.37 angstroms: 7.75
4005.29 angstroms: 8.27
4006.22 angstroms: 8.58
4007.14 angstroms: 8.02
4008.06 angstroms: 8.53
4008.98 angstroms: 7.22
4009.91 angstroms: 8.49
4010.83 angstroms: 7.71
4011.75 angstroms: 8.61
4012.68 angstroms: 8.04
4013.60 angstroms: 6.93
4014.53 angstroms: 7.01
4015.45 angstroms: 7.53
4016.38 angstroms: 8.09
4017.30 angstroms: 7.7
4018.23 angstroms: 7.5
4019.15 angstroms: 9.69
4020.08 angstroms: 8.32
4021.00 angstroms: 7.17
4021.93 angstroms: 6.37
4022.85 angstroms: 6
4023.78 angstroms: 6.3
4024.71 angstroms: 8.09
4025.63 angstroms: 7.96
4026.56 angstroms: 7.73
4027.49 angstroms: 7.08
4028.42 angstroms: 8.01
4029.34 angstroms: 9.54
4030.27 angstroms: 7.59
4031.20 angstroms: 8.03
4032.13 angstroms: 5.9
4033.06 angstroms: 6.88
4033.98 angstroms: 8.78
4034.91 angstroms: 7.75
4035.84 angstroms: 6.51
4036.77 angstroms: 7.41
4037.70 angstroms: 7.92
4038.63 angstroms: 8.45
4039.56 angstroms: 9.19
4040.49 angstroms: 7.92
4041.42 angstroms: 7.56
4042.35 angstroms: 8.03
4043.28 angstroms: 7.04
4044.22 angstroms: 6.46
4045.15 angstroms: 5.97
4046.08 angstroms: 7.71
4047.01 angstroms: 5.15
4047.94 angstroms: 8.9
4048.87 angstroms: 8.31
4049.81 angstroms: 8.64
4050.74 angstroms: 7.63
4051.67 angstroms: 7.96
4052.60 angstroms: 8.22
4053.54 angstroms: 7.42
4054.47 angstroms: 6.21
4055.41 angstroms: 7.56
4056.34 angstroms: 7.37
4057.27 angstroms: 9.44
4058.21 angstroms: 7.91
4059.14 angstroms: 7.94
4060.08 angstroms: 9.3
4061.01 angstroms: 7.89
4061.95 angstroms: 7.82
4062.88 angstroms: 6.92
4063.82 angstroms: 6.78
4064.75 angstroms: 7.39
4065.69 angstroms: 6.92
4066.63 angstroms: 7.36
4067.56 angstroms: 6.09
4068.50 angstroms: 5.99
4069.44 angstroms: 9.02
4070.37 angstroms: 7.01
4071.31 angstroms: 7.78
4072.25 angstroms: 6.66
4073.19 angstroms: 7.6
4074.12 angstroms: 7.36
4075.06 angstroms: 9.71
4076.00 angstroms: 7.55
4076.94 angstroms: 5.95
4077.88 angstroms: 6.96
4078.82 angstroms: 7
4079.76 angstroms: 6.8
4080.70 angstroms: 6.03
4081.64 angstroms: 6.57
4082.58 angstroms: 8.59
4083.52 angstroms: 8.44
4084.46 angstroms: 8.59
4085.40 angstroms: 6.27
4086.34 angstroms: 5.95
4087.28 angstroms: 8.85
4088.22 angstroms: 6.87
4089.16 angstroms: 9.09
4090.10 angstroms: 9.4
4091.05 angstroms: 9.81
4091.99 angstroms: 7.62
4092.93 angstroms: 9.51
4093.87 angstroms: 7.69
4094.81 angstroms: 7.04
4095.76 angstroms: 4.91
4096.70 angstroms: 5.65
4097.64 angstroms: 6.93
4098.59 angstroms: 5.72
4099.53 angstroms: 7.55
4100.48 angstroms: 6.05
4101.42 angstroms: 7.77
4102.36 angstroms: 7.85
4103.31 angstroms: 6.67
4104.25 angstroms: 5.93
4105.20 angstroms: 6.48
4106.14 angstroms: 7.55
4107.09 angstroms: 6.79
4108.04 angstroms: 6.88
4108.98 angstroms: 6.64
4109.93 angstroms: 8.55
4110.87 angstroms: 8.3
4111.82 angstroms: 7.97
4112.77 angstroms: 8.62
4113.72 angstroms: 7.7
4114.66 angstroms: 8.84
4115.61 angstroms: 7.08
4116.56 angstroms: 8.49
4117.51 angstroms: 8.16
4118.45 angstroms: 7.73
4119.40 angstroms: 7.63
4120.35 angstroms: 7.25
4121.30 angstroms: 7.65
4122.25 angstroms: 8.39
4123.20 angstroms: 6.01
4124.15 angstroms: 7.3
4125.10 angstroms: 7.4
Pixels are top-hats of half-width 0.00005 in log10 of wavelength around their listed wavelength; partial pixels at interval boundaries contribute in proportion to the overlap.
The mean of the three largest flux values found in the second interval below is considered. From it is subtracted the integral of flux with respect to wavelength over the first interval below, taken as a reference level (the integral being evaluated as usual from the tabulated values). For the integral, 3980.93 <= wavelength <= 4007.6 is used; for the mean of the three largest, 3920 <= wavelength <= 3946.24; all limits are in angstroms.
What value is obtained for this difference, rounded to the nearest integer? -192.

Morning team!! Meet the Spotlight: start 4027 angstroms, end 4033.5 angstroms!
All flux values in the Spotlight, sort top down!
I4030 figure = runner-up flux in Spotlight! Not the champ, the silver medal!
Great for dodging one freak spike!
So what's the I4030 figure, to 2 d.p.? 8.03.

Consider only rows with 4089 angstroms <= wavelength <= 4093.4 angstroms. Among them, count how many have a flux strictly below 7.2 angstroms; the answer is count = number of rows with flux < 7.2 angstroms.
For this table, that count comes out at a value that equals 0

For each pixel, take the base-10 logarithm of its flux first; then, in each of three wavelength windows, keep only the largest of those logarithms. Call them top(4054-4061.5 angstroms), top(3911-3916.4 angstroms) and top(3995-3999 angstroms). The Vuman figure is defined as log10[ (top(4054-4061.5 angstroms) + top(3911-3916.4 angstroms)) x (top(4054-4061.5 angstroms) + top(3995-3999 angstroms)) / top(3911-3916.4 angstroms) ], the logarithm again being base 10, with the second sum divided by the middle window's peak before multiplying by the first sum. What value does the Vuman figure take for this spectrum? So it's 0.575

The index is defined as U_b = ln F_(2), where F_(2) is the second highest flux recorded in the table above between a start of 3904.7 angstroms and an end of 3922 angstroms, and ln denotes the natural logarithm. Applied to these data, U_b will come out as 2.15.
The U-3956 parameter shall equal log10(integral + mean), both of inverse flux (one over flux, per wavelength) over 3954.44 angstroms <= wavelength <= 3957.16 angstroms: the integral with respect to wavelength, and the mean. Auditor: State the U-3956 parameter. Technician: -0.30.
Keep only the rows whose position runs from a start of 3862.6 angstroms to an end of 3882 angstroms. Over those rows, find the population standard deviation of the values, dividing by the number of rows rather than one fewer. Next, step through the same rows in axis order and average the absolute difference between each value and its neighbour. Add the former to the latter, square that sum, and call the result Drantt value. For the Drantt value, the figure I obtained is 3.2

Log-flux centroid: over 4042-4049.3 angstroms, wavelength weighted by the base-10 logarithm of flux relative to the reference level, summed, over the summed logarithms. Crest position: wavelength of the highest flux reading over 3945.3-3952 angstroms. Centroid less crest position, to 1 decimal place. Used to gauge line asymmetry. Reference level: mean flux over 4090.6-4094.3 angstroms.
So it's 95.9 angstroms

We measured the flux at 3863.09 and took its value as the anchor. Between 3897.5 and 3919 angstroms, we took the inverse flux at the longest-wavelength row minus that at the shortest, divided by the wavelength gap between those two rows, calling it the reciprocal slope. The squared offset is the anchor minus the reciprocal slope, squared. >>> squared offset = 46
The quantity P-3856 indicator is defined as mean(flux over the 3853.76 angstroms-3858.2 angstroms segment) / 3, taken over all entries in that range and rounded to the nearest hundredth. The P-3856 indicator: 1.86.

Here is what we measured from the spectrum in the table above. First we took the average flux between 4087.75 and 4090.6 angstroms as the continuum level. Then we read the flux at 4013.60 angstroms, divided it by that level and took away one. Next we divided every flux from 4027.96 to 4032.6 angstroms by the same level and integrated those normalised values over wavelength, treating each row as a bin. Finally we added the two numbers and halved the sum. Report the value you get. 2.1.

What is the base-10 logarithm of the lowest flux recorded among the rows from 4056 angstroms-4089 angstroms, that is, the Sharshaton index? 0.775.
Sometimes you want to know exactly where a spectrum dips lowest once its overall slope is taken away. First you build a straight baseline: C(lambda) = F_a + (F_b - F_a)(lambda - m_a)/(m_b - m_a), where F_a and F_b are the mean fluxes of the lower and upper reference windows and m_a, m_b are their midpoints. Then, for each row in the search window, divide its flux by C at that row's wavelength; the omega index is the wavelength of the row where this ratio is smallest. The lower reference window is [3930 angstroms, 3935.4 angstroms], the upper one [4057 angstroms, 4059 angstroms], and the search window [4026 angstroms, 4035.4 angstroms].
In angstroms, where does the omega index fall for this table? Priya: 4032.13 angstroms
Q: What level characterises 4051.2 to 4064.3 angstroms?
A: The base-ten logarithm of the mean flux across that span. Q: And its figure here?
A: 0.89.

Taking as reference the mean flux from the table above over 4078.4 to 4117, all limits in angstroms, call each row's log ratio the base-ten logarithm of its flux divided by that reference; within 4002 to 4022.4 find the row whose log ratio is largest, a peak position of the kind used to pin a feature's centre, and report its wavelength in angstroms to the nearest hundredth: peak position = 4019.15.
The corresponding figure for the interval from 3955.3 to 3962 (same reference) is 3961.27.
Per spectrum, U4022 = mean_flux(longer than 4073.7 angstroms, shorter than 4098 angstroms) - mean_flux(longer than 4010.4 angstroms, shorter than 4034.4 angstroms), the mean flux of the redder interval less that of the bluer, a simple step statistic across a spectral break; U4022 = -0.13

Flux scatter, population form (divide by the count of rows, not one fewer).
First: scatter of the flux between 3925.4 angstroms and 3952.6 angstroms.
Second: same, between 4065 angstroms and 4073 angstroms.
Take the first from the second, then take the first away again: -1.1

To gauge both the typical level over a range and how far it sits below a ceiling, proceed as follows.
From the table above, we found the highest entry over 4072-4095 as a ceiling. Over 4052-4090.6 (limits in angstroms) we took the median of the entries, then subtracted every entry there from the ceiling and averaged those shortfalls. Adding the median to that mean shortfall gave 9.7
